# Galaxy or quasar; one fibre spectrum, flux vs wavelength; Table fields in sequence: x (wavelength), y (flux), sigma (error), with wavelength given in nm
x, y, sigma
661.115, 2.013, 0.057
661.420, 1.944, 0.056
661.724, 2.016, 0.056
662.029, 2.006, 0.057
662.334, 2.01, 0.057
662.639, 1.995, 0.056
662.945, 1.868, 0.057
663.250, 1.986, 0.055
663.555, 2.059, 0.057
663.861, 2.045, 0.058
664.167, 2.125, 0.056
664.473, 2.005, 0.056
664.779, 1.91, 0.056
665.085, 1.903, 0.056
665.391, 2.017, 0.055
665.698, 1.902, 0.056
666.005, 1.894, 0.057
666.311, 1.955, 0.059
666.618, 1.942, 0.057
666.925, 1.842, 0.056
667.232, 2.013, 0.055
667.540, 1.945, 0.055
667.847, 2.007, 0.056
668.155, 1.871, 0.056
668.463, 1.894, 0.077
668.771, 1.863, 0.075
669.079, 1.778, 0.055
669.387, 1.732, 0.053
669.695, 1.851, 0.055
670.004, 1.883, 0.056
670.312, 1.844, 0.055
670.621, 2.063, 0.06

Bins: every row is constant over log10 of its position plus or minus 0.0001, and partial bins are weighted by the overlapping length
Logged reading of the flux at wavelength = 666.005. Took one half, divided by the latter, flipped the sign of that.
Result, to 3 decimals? -0.264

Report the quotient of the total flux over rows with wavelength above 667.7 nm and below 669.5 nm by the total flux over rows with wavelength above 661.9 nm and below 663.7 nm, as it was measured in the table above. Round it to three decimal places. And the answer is 0.935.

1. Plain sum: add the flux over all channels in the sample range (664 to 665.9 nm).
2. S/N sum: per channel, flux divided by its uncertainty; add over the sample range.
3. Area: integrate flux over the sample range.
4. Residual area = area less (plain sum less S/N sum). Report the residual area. 204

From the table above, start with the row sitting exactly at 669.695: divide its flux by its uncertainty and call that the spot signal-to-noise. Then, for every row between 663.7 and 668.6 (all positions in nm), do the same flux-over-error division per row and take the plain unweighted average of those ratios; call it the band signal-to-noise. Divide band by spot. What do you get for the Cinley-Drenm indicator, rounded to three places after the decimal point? 1.016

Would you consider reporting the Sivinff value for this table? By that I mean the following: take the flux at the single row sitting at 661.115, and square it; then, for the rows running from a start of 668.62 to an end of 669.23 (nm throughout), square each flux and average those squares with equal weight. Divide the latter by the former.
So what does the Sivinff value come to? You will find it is 0.82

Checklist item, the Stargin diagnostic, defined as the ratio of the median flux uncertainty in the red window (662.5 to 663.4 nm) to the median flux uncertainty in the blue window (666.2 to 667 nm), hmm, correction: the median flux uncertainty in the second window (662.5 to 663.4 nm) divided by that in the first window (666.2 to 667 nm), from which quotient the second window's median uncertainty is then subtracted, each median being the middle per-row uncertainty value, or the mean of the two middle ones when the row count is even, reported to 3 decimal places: 0.926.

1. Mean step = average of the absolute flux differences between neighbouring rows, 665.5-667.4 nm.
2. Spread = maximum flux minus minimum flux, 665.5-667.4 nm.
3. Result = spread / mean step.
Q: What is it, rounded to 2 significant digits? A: 2.4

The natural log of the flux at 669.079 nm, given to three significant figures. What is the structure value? 0.575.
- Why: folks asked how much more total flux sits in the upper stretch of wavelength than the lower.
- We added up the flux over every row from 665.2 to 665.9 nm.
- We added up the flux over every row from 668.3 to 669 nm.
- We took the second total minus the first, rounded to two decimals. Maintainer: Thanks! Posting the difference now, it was -0.16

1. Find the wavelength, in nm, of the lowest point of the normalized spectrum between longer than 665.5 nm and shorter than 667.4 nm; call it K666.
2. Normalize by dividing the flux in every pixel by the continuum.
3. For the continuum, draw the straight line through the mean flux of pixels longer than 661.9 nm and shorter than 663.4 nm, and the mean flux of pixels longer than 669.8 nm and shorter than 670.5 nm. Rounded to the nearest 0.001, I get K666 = 666.925 nm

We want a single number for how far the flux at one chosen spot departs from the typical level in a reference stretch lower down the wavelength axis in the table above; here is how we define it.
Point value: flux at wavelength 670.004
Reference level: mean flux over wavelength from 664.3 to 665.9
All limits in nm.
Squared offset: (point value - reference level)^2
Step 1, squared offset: 0.004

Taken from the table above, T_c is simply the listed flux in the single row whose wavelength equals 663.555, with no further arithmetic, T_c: 2.059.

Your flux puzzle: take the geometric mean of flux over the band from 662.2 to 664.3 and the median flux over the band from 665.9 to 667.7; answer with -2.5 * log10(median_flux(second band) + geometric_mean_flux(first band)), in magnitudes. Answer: -1.49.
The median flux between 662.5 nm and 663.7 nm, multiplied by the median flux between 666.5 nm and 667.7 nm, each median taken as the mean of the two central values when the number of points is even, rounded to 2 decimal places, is 3.87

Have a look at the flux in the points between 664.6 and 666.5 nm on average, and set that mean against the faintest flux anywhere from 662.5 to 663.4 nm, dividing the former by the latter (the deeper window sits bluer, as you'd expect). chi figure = 1.03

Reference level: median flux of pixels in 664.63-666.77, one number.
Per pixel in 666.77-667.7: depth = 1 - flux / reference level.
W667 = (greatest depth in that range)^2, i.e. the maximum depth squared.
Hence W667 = 0.0013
